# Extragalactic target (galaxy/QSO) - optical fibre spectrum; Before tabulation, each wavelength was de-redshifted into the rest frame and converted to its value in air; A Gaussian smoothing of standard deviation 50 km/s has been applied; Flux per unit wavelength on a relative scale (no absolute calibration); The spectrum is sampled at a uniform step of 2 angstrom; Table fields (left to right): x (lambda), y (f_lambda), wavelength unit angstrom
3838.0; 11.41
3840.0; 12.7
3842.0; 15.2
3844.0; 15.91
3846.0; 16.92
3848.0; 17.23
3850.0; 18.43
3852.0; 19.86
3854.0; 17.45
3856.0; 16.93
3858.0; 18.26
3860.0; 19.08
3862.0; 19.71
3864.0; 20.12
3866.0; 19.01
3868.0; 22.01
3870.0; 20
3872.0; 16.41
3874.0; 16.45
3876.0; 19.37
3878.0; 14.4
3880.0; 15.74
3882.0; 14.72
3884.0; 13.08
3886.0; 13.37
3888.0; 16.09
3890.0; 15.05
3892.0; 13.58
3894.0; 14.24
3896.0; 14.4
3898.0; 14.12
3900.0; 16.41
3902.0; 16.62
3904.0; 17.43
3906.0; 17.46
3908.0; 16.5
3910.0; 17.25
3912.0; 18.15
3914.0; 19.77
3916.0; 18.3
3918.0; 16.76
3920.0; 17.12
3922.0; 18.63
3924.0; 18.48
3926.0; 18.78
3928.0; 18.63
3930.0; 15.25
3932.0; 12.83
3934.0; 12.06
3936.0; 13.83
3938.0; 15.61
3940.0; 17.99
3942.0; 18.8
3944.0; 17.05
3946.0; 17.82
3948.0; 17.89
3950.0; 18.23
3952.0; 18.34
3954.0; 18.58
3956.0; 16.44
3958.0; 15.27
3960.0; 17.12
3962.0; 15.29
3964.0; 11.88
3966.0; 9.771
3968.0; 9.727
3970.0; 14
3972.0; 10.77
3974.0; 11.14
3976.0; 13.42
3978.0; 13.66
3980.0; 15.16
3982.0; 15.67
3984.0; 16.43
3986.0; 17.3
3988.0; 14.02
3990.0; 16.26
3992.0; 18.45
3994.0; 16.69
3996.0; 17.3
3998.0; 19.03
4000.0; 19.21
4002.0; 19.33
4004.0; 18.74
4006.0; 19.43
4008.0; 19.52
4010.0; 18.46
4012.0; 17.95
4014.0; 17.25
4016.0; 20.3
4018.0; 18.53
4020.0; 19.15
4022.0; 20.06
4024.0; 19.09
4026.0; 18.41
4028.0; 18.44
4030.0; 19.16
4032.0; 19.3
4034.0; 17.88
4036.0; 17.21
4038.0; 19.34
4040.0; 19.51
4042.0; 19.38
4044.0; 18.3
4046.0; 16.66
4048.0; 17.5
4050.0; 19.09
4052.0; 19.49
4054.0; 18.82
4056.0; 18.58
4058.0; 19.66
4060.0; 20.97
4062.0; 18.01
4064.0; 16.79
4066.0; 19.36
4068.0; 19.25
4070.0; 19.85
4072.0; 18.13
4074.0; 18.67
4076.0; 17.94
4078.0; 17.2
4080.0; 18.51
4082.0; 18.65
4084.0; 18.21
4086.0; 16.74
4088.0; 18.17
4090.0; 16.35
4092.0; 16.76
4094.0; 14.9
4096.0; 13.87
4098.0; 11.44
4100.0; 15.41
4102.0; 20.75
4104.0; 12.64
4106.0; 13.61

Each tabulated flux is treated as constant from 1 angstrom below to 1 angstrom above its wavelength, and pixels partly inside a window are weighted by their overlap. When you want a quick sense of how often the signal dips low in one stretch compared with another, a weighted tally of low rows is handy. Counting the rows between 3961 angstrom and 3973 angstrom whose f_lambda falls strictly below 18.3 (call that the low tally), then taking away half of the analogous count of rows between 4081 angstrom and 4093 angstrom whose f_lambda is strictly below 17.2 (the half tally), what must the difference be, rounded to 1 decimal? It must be 4.5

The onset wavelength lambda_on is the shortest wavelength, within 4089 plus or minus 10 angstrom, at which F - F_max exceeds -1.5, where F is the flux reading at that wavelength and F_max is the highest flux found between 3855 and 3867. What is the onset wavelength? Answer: 4082.0 angstrom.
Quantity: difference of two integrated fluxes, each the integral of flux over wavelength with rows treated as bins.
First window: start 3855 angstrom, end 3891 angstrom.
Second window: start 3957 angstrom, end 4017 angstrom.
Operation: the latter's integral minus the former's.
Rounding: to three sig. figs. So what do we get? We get 337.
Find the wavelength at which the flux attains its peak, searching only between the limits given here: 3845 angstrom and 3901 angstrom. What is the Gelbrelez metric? 3868.0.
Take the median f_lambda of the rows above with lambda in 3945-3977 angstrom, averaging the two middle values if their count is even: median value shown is 15.3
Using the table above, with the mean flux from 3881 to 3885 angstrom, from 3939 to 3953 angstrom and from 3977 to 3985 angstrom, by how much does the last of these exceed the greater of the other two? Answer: -2.8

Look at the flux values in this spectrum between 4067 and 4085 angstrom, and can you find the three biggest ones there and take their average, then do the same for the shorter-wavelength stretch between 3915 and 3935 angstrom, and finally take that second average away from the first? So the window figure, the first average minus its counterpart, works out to 1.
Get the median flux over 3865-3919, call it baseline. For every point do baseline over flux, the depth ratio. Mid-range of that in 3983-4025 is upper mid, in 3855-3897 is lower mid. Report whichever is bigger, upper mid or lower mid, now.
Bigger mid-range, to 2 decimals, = 1.00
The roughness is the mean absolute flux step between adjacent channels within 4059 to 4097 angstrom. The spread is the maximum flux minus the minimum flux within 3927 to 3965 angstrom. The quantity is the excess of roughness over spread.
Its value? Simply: -5.7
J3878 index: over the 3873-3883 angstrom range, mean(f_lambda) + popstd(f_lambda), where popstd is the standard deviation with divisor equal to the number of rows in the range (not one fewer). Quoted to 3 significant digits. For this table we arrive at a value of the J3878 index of 17.9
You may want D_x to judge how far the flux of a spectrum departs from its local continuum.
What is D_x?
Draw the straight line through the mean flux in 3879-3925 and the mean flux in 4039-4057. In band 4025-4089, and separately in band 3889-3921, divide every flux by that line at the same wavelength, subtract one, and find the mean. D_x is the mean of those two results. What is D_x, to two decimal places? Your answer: 0.00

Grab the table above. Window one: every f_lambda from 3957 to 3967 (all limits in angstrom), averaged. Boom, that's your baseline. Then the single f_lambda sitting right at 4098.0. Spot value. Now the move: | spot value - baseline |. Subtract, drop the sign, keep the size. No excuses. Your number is 2.4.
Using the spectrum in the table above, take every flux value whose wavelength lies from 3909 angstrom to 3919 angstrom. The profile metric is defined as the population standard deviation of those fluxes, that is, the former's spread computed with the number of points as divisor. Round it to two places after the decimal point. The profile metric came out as 1.03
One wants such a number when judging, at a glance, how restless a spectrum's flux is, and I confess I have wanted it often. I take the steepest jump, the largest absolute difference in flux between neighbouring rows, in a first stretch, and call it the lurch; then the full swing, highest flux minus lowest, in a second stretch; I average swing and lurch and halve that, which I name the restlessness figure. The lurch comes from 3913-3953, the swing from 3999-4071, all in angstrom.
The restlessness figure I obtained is 1.9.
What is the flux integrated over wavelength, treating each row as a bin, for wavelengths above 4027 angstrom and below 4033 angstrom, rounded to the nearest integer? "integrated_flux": 114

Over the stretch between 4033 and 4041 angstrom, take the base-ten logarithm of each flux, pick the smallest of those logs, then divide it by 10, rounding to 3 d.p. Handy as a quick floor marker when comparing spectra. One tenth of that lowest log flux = 0.124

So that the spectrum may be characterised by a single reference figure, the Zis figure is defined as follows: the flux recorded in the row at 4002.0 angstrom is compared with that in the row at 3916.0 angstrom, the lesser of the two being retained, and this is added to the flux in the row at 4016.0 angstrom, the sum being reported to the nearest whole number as 39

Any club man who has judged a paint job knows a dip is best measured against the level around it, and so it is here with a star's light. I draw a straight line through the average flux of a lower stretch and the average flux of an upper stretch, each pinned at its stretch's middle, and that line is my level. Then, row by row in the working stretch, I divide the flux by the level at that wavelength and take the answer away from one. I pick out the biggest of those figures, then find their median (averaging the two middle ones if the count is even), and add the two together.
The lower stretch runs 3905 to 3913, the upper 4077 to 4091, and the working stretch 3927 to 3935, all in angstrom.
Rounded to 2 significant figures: 0.50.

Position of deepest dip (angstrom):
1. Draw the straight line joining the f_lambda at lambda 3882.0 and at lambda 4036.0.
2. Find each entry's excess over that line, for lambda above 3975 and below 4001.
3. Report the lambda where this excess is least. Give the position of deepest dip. 3976.0 angstrom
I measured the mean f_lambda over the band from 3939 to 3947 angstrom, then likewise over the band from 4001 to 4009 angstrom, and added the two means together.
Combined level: 37.2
